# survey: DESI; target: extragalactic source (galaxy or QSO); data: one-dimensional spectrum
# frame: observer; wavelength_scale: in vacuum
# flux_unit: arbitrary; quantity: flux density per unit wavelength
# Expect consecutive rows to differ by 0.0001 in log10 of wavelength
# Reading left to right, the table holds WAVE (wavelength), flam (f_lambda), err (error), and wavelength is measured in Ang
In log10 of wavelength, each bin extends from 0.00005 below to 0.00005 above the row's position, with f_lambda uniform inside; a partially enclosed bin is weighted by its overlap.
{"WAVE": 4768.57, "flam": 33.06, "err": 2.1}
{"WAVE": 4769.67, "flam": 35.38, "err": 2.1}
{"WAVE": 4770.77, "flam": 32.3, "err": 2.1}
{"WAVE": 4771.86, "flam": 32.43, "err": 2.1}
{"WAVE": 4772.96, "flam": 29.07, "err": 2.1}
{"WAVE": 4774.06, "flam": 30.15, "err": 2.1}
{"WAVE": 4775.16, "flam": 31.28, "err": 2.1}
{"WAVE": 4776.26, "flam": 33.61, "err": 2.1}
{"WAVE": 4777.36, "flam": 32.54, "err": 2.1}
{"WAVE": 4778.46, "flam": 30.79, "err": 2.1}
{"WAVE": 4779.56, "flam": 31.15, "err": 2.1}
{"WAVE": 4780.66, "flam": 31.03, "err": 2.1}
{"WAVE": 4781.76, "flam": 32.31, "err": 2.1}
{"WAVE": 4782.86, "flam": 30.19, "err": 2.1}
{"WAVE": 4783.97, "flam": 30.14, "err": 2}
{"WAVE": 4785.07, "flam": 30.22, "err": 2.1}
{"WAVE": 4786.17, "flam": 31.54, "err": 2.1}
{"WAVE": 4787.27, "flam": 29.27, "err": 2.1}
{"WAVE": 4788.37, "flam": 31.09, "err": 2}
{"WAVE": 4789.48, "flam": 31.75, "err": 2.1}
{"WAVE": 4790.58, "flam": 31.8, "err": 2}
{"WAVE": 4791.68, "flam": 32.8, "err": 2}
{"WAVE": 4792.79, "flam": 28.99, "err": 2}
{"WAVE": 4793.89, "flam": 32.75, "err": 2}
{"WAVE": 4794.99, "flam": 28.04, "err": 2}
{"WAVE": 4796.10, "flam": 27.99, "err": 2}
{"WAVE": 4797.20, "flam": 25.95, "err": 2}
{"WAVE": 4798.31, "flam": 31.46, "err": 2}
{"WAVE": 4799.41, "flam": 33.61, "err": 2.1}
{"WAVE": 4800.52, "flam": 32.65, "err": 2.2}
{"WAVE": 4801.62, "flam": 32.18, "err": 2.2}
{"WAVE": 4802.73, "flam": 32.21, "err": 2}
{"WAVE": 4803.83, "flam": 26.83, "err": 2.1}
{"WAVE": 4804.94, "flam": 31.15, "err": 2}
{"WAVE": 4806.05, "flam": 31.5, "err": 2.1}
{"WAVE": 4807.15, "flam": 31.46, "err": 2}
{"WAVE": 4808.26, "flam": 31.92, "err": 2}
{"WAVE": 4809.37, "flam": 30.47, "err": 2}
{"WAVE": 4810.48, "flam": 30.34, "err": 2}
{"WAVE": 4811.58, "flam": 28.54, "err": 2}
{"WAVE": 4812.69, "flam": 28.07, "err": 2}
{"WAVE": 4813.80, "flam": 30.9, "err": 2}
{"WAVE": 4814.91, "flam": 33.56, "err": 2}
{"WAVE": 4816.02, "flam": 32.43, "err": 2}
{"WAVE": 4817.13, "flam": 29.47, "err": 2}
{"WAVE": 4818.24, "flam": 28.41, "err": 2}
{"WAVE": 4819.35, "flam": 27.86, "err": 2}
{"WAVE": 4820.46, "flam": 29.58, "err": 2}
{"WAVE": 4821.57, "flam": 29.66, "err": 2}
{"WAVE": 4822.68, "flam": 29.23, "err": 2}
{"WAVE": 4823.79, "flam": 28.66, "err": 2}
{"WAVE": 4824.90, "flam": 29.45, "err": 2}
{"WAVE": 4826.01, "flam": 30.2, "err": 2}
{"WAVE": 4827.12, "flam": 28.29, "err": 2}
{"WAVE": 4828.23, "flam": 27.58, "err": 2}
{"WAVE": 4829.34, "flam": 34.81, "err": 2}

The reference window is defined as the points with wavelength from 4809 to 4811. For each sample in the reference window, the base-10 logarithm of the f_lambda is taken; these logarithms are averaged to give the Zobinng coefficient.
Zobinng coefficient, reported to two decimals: 1.48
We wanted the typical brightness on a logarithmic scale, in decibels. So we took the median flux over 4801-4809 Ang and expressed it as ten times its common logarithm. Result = 15.0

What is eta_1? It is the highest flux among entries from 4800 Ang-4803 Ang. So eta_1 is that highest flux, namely 32.65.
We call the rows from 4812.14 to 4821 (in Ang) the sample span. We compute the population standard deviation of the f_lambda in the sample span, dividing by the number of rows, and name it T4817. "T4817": 2.0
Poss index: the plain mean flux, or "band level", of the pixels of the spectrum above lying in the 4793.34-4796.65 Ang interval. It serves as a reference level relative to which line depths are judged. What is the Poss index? 29.6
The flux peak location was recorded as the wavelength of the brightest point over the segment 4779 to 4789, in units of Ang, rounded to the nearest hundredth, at 4781.76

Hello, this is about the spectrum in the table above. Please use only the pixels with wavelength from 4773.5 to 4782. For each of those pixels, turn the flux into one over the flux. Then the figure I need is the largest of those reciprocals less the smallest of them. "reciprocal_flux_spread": 0.0034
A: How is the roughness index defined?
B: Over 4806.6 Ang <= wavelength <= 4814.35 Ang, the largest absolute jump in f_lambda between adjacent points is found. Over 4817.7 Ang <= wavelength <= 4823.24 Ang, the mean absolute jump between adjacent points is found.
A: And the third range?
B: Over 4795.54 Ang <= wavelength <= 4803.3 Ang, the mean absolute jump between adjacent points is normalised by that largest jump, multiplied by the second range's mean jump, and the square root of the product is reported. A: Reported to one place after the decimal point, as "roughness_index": 0.7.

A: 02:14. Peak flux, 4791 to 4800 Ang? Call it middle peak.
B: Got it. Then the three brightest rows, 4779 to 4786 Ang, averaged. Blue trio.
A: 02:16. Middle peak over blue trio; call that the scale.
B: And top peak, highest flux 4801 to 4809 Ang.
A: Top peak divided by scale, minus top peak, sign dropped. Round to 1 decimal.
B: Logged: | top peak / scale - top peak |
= 2.0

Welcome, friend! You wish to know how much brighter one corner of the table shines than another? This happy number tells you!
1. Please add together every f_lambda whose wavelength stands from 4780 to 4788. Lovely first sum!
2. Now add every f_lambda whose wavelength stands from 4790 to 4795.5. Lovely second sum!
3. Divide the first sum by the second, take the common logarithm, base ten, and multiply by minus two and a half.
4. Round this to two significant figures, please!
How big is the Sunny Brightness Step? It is -0.36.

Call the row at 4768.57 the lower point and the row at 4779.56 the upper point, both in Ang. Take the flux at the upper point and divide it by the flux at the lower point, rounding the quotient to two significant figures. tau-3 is 0.94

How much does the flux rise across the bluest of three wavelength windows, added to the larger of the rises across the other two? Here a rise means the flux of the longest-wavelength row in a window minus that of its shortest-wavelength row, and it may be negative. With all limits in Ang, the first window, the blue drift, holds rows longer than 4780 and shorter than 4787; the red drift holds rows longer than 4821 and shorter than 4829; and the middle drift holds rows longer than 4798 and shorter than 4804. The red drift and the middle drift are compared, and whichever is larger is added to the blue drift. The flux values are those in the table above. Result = -1.6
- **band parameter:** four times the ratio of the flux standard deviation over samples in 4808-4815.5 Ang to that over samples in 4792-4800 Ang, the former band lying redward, 2.7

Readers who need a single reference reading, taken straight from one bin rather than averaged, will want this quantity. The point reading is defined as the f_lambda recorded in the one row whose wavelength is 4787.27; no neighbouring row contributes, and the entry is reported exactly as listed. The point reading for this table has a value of 29.27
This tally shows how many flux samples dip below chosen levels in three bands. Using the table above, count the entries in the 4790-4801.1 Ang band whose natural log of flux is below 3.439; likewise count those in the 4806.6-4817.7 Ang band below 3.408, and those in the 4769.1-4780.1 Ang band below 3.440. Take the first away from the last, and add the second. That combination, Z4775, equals 3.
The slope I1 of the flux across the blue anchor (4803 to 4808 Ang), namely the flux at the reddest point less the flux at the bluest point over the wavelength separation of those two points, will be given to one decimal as 1.4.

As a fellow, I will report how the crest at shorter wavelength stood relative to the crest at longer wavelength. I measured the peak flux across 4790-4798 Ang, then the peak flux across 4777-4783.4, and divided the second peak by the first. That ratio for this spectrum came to 0.99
